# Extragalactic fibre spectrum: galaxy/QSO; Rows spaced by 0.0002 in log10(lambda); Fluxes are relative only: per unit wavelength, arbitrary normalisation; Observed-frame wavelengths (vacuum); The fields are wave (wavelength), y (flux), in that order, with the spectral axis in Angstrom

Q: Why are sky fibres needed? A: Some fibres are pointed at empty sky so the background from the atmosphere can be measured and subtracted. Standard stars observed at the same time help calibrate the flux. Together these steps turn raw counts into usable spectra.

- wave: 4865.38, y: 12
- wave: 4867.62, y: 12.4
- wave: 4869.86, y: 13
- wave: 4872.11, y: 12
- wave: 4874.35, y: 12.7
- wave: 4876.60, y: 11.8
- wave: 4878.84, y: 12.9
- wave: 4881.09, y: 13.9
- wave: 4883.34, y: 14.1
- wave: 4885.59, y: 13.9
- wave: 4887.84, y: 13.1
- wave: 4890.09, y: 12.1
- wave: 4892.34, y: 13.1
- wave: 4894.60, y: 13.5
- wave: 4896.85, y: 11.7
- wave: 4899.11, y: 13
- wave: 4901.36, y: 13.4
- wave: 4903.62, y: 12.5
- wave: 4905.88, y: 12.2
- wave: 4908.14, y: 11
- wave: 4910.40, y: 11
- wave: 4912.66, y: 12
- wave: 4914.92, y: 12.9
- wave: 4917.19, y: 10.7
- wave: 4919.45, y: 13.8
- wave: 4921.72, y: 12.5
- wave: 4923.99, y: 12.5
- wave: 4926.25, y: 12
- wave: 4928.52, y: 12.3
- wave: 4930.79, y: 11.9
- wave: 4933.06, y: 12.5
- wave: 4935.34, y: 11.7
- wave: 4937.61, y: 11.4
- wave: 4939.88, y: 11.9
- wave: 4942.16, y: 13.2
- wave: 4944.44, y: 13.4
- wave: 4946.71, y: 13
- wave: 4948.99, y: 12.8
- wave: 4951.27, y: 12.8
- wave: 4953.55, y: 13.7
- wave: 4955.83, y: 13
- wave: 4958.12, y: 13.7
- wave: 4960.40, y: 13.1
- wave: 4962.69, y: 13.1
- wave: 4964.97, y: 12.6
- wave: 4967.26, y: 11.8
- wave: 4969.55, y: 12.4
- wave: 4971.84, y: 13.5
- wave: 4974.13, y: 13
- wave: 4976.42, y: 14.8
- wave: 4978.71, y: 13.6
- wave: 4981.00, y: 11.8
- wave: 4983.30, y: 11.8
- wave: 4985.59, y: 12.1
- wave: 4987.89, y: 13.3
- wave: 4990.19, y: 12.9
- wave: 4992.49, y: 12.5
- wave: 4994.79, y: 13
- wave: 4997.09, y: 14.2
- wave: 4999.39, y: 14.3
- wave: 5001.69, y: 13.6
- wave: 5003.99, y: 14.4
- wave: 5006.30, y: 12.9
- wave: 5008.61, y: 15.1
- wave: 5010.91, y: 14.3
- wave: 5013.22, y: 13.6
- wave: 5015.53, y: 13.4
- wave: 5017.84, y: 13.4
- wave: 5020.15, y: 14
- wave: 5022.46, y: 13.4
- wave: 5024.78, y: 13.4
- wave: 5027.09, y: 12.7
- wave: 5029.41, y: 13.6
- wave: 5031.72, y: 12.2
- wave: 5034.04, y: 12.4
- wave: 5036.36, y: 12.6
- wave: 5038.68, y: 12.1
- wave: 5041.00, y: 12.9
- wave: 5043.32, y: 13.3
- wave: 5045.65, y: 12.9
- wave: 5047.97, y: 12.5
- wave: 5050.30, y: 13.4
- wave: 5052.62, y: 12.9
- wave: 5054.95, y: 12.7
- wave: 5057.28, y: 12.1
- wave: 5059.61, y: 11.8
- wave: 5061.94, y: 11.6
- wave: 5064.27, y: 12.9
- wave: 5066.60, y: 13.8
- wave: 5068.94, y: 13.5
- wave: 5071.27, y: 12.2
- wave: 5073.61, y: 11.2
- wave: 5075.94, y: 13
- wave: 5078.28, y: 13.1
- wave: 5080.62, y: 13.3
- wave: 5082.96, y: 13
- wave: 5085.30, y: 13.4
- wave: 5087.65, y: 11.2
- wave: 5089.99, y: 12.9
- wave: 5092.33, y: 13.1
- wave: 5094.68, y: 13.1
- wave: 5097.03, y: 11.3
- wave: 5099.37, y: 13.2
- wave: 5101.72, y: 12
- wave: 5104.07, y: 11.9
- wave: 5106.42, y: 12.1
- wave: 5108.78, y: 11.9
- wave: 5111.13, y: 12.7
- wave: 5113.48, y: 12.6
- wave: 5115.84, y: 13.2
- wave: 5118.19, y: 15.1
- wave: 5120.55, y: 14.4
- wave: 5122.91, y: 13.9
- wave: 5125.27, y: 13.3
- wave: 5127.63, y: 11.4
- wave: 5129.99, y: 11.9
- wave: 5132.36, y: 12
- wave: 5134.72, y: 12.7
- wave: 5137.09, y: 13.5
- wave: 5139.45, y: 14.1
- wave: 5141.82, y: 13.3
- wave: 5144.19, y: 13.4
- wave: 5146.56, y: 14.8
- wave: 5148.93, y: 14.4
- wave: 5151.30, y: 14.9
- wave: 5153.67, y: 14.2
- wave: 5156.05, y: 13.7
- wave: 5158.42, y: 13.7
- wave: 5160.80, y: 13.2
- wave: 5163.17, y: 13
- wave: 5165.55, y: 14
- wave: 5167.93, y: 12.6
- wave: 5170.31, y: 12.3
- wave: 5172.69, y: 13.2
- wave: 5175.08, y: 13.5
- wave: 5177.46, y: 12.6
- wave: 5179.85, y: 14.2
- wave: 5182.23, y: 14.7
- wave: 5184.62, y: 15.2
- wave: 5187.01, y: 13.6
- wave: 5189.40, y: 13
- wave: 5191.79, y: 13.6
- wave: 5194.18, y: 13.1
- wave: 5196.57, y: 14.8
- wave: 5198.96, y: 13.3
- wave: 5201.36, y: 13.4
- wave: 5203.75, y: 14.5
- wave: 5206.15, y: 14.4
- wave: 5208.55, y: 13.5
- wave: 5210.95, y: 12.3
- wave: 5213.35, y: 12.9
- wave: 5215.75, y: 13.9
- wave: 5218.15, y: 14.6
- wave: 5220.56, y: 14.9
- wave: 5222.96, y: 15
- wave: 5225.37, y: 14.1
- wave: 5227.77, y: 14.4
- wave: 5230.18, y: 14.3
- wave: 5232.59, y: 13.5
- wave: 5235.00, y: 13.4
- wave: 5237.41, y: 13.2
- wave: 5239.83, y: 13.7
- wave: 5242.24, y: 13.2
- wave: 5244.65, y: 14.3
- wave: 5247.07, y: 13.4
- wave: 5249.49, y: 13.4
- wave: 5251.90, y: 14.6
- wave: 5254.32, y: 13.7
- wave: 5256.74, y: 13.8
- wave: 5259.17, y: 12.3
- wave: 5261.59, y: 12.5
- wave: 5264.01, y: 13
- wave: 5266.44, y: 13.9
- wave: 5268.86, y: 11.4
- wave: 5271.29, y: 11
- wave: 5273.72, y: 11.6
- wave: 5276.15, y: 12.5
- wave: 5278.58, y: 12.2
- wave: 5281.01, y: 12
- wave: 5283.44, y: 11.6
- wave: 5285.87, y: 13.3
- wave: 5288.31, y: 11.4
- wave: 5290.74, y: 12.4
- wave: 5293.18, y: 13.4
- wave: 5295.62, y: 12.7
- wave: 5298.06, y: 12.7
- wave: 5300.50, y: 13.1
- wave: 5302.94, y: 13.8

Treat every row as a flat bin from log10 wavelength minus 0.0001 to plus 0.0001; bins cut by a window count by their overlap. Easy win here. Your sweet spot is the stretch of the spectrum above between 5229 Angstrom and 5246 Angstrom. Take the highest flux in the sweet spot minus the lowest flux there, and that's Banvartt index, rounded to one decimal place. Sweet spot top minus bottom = 1.1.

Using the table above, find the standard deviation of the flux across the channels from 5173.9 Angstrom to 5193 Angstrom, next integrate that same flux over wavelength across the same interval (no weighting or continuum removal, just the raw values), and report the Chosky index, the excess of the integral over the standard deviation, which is 263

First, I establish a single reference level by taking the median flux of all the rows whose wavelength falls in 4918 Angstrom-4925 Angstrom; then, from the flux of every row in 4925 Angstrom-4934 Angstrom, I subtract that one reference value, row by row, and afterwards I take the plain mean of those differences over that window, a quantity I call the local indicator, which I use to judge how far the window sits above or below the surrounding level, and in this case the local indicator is -0.3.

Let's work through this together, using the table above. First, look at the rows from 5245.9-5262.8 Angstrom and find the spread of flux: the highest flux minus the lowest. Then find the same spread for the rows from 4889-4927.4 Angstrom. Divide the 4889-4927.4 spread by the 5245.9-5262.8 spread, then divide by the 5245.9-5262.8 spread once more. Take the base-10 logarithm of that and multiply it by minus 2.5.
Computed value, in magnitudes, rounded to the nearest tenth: 0.6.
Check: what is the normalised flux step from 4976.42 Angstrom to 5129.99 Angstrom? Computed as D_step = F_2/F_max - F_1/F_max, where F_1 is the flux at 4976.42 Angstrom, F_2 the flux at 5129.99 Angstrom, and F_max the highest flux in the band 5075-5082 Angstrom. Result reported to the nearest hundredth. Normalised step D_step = -0.22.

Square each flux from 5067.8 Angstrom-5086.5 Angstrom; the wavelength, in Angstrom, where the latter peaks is 5068.94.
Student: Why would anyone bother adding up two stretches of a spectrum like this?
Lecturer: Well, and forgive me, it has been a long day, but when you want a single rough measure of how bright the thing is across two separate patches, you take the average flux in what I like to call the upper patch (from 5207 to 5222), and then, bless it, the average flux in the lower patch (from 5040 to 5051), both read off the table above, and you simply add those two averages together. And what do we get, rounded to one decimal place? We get 26.7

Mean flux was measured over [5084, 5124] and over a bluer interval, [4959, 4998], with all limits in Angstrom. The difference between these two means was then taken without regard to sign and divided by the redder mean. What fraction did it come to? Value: 0.01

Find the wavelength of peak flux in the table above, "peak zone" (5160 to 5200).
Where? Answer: 5184.62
